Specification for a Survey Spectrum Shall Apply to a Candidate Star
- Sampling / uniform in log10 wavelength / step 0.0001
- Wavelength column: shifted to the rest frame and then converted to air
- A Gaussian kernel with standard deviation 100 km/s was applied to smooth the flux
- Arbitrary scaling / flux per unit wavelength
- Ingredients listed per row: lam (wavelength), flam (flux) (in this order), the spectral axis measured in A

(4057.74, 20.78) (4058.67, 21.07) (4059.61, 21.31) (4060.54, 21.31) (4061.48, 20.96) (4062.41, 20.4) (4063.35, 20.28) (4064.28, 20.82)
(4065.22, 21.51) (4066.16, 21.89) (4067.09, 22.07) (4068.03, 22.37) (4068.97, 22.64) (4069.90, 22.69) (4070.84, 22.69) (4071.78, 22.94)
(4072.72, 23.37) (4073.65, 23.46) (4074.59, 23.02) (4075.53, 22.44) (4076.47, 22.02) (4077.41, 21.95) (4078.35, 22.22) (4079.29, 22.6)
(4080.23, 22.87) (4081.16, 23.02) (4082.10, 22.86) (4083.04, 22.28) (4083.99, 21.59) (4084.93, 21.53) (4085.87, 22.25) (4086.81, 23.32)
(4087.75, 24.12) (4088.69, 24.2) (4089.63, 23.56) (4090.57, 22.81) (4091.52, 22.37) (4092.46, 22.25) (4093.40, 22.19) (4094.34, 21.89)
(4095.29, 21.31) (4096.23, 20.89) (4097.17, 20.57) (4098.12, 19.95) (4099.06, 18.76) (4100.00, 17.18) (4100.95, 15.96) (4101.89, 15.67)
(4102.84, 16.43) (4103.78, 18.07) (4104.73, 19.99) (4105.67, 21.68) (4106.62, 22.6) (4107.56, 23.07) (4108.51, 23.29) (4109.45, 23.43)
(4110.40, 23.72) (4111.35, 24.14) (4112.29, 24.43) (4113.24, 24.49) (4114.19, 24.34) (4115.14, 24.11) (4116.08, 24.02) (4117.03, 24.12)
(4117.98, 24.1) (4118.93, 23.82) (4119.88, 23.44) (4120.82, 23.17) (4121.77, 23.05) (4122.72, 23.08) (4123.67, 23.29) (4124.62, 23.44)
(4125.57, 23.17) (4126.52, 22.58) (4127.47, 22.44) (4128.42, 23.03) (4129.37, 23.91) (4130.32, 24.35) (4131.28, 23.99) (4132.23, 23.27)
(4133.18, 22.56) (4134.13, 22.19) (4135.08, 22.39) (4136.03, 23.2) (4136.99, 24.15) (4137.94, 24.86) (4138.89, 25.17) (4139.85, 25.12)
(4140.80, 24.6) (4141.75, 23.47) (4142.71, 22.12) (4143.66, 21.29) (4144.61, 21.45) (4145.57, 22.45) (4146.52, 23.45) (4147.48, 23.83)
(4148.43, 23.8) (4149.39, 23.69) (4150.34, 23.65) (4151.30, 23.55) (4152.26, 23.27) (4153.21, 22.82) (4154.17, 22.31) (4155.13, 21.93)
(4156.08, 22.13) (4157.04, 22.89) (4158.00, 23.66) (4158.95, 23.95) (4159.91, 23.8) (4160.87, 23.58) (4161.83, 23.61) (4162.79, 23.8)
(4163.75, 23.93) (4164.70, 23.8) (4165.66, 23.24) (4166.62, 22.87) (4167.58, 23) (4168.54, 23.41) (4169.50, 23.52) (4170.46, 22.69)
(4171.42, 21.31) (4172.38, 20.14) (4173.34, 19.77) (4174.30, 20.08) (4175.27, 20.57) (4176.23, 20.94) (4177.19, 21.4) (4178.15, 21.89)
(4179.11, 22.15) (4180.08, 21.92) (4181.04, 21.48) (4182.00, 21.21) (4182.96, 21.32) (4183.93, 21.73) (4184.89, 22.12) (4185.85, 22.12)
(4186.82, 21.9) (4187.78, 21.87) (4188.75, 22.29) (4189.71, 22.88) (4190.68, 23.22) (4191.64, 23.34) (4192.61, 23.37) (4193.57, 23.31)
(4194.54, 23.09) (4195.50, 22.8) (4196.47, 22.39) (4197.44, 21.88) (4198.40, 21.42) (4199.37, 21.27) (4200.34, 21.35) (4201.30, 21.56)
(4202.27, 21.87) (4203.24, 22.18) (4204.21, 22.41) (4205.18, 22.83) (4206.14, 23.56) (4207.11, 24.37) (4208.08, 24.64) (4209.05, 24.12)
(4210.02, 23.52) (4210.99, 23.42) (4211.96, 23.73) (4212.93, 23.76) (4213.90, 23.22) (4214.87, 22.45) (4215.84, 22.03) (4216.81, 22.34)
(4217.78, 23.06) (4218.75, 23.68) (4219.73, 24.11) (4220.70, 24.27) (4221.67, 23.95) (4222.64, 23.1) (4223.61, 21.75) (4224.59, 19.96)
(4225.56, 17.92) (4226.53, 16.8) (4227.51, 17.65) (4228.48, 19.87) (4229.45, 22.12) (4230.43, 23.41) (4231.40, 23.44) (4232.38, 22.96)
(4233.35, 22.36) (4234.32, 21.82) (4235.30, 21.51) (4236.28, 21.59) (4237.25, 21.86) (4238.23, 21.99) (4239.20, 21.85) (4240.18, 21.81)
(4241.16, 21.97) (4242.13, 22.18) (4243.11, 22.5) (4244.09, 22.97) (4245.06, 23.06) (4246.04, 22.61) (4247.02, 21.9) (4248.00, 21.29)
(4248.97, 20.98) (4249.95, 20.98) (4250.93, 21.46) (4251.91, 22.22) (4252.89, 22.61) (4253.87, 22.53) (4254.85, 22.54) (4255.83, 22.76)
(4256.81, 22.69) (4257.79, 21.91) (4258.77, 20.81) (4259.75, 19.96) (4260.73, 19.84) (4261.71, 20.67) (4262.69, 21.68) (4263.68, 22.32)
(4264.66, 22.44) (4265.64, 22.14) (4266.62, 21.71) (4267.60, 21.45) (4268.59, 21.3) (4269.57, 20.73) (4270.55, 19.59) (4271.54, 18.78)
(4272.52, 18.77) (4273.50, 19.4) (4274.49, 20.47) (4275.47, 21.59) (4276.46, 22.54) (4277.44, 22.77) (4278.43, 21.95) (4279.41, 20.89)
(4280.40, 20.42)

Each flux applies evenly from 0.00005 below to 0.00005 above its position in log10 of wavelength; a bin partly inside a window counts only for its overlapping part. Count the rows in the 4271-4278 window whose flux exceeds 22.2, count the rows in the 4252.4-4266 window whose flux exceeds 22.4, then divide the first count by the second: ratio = 0.33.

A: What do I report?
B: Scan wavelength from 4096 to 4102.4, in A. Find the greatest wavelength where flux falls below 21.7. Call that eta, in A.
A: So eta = 4101.89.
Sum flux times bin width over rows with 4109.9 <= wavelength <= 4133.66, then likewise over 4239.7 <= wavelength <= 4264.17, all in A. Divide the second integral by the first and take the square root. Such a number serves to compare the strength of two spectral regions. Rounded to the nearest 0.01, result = 0.98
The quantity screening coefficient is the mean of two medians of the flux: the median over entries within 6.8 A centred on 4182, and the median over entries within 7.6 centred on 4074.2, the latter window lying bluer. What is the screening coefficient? 22.3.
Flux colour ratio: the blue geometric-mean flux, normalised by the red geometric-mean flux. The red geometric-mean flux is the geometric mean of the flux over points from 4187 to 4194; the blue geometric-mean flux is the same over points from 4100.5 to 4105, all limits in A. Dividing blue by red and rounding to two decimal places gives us 0.75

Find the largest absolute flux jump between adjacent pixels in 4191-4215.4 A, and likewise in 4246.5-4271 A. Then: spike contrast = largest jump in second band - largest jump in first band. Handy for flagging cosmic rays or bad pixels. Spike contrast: 0.33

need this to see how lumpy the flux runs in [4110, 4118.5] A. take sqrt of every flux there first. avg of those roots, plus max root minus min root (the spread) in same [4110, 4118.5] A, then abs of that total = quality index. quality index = 4.99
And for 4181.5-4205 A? 4.94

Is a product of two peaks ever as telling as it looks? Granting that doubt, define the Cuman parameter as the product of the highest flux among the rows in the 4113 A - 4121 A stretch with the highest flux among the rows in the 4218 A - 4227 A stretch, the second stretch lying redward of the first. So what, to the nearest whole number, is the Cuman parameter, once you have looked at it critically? 594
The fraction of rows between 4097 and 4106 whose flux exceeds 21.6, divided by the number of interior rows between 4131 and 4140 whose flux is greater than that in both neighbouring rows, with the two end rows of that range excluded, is 0.10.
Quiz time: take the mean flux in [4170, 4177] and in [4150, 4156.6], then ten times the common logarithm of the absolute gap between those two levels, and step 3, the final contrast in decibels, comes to 3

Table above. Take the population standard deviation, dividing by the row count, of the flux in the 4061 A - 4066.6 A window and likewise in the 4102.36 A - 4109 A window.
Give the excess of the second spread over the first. 1.9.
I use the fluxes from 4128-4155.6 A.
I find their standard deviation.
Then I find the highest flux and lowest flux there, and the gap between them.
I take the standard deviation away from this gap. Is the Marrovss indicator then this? 3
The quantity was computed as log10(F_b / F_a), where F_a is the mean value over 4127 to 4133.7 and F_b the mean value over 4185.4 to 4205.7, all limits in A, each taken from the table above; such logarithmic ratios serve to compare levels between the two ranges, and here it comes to -0.019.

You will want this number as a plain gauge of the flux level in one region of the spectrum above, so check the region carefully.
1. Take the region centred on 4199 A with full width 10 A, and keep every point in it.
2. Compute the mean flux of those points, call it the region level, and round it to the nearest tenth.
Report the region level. 22.0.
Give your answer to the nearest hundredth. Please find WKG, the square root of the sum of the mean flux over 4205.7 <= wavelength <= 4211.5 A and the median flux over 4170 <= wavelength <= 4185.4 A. 6.73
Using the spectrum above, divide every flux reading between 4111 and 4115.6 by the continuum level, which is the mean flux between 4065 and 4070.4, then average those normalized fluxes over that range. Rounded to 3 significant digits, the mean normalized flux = 1.09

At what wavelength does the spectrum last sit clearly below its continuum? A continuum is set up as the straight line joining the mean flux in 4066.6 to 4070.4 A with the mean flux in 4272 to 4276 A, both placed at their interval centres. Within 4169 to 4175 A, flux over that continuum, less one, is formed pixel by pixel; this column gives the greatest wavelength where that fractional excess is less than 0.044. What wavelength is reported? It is 4174.30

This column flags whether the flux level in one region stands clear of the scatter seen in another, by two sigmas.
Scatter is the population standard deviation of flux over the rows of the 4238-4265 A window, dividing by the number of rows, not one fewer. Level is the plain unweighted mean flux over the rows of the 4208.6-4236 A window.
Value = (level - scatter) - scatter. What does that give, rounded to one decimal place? 20.5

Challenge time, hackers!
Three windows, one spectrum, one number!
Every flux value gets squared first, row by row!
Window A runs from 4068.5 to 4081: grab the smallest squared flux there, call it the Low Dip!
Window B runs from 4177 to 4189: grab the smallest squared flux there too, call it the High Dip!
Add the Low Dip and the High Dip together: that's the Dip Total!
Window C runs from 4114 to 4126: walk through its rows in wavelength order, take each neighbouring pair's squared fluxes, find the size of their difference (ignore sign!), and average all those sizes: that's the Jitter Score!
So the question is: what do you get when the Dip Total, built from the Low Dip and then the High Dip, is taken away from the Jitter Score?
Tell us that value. -923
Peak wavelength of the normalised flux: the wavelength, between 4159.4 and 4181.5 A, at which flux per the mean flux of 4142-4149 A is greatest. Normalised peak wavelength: 4163.75 A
